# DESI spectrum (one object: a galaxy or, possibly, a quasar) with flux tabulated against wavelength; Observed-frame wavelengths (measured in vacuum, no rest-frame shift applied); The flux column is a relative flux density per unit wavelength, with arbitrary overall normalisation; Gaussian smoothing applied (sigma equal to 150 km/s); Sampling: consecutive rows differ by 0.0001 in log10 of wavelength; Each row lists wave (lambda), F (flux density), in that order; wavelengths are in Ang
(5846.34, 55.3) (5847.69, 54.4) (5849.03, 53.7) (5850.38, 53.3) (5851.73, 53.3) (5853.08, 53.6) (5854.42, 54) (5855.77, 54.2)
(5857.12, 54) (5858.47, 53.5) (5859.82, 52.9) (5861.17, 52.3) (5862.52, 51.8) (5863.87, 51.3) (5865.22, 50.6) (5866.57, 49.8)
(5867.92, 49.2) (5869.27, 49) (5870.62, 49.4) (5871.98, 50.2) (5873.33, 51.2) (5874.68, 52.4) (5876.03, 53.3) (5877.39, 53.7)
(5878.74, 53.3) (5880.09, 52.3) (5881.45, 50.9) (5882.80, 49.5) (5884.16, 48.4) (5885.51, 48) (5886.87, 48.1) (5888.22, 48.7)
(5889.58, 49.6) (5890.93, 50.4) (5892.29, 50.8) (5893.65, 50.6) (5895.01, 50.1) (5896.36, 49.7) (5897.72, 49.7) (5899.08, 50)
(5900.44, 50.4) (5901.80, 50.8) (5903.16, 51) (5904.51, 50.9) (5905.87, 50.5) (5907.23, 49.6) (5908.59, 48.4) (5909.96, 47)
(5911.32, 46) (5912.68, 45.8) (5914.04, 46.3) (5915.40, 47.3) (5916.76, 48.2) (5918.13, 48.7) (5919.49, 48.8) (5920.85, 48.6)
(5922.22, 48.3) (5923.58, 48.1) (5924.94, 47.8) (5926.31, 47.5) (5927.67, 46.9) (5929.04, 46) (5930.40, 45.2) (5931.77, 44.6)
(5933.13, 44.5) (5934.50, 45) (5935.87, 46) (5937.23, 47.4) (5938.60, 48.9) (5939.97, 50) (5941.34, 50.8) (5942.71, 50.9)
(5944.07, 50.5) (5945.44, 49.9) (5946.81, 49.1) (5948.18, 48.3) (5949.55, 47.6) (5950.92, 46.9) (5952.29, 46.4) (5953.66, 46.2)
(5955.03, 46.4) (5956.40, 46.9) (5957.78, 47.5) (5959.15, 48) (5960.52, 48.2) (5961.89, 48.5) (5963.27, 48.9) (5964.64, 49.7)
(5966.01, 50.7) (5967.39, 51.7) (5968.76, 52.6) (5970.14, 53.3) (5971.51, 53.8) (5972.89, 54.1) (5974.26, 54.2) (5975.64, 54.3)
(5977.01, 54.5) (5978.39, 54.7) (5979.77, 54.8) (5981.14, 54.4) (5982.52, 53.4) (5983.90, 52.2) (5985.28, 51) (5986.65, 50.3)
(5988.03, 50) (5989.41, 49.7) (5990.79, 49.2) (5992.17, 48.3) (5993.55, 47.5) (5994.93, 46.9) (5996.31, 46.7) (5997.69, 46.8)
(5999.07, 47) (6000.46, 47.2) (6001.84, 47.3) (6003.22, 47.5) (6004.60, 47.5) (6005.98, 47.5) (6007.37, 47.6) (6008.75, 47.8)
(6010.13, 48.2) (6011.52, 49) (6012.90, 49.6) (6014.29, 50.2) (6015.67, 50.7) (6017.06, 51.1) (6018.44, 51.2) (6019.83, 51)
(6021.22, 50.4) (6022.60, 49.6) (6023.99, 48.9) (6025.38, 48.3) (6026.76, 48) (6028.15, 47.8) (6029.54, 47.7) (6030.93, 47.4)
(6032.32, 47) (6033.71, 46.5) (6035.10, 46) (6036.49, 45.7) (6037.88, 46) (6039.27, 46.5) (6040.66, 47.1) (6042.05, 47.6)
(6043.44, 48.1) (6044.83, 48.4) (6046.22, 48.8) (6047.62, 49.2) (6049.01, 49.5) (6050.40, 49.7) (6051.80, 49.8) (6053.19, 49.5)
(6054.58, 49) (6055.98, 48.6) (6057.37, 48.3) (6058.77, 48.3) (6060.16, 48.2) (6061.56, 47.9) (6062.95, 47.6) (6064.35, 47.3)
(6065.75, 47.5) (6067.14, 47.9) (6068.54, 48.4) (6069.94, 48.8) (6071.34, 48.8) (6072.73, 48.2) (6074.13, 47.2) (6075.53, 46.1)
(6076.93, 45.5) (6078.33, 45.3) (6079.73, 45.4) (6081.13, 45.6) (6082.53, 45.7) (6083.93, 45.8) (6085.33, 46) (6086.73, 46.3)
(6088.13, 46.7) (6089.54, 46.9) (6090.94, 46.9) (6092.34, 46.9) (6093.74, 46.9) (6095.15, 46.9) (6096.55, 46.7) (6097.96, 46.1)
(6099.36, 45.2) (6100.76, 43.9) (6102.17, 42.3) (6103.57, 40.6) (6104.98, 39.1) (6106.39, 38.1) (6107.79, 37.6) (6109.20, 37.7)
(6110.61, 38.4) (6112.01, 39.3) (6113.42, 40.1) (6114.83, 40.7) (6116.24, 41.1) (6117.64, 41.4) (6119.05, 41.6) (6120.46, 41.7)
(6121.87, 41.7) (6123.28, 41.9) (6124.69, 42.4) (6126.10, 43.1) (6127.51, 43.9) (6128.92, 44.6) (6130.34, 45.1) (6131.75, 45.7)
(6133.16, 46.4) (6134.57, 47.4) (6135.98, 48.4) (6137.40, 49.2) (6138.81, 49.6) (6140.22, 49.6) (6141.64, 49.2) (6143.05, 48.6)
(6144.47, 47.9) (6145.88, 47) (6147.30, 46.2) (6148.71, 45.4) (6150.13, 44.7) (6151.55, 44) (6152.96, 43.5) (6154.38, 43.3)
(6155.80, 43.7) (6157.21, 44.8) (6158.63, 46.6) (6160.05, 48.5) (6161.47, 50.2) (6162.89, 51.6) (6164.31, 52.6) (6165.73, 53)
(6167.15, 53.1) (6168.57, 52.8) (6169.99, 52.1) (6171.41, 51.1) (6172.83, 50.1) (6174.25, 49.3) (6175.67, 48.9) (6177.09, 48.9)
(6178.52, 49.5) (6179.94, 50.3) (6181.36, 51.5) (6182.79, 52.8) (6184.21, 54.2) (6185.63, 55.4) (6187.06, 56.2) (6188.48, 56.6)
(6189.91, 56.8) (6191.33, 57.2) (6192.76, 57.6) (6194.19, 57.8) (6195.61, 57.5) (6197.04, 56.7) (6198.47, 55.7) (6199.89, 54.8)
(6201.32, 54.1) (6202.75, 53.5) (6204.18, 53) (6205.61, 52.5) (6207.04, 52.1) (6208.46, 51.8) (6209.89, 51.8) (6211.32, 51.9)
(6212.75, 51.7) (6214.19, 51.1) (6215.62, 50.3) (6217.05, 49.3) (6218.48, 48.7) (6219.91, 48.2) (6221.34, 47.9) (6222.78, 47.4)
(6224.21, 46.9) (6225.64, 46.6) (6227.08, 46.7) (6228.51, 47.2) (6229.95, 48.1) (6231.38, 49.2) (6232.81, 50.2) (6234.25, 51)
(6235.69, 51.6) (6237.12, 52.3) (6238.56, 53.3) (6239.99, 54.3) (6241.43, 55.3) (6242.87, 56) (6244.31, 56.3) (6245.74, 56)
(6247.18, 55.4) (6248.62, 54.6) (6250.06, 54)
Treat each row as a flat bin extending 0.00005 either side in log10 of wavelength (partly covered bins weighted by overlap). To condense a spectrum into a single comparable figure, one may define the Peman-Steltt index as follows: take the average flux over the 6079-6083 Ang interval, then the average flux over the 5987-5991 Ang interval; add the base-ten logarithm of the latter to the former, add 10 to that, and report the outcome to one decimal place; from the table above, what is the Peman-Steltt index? 57.3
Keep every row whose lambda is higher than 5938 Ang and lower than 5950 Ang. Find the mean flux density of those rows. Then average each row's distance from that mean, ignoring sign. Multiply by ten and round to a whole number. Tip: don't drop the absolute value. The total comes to 10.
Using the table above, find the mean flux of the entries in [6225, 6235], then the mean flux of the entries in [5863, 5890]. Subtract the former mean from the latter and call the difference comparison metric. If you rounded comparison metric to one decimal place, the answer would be 2.0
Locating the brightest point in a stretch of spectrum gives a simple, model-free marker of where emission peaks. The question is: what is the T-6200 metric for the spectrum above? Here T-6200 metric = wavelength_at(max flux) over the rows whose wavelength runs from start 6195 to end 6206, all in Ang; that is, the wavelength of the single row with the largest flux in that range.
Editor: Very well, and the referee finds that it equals 6195.61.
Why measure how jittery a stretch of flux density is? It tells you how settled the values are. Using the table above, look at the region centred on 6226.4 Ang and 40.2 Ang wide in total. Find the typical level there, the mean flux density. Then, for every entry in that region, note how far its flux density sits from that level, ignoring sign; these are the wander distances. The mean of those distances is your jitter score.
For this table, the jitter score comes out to 2.43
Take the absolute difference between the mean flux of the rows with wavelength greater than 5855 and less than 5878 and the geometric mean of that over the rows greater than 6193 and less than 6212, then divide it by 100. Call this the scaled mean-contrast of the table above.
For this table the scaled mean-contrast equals 0.024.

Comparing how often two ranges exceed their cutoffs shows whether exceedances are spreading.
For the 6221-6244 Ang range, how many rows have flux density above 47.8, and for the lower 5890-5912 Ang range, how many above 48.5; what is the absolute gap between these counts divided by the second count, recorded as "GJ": 0.15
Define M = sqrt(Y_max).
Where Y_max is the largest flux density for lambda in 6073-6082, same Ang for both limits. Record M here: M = 6.87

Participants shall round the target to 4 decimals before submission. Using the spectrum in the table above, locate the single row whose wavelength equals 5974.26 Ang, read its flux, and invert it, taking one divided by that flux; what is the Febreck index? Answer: 0.0185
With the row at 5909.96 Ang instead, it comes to 0.0213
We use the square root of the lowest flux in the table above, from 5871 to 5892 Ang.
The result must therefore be 6.93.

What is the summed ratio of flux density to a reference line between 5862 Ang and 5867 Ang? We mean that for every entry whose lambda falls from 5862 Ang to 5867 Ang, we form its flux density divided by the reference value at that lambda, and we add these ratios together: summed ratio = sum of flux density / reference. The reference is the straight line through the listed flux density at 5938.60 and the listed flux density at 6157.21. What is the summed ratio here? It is 4.05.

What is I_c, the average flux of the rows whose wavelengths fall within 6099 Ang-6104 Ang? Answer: 43.0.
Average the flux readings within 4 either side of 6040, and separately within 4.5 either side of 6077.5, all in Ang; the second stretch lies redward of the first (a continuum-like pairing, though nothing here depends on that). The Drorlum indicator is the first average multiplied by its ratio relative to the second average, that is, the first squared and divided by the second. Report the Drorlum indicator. 48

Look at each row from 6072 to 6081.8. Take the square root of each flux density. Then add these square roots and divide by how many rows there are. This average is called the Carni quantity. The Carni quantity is 6.80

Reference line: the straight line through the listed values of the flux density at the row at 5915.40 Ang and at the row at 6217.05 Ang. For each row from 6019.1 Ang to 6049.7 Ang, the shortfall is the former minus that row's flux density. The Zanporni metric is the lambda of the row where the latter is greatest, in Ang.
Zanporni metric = 6036.49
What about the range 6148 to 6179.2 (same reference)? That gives 6154.38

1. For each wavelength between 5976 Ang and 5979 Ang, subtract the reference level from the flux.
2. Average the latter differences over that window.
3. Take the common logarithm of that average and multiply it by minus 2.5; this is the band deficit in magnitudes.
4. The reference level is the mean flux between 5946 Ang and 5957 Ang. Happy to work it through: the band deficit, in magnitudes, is -2.2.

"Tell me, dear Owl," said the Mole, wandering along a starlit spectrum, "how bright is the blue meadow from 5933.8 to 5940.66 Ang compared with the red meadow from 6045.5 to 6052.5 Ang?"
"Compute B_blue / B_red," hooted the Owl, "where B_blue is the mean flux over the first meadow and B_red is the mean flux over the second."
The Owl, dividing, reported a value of 0.96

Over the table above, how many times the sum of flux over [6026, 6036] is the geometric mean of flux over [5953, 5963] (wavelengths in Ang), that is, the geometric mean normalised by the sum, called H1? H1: 0.143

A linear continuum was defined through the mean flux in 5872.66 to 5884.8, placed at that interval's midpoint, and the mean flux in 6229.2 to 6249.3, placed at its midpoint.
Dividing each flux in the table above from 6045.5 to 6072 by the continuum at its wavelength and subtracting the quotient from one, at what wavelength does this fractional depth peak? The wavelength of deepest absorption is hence 6064.35 Ang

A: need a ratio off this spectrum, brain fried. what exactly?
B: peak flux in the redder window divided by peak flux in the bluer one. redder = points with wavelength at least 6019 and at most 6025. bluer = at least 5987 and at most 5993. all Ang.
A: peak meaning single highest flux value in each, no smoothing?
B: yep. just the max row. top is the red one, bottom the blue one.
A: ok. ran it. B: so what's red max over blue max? 1.02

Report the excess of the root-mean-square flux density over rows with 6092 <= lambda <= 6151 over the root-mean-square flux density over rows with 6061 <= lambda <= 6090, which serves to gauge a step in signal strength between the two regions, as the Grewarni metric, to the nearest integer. -3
